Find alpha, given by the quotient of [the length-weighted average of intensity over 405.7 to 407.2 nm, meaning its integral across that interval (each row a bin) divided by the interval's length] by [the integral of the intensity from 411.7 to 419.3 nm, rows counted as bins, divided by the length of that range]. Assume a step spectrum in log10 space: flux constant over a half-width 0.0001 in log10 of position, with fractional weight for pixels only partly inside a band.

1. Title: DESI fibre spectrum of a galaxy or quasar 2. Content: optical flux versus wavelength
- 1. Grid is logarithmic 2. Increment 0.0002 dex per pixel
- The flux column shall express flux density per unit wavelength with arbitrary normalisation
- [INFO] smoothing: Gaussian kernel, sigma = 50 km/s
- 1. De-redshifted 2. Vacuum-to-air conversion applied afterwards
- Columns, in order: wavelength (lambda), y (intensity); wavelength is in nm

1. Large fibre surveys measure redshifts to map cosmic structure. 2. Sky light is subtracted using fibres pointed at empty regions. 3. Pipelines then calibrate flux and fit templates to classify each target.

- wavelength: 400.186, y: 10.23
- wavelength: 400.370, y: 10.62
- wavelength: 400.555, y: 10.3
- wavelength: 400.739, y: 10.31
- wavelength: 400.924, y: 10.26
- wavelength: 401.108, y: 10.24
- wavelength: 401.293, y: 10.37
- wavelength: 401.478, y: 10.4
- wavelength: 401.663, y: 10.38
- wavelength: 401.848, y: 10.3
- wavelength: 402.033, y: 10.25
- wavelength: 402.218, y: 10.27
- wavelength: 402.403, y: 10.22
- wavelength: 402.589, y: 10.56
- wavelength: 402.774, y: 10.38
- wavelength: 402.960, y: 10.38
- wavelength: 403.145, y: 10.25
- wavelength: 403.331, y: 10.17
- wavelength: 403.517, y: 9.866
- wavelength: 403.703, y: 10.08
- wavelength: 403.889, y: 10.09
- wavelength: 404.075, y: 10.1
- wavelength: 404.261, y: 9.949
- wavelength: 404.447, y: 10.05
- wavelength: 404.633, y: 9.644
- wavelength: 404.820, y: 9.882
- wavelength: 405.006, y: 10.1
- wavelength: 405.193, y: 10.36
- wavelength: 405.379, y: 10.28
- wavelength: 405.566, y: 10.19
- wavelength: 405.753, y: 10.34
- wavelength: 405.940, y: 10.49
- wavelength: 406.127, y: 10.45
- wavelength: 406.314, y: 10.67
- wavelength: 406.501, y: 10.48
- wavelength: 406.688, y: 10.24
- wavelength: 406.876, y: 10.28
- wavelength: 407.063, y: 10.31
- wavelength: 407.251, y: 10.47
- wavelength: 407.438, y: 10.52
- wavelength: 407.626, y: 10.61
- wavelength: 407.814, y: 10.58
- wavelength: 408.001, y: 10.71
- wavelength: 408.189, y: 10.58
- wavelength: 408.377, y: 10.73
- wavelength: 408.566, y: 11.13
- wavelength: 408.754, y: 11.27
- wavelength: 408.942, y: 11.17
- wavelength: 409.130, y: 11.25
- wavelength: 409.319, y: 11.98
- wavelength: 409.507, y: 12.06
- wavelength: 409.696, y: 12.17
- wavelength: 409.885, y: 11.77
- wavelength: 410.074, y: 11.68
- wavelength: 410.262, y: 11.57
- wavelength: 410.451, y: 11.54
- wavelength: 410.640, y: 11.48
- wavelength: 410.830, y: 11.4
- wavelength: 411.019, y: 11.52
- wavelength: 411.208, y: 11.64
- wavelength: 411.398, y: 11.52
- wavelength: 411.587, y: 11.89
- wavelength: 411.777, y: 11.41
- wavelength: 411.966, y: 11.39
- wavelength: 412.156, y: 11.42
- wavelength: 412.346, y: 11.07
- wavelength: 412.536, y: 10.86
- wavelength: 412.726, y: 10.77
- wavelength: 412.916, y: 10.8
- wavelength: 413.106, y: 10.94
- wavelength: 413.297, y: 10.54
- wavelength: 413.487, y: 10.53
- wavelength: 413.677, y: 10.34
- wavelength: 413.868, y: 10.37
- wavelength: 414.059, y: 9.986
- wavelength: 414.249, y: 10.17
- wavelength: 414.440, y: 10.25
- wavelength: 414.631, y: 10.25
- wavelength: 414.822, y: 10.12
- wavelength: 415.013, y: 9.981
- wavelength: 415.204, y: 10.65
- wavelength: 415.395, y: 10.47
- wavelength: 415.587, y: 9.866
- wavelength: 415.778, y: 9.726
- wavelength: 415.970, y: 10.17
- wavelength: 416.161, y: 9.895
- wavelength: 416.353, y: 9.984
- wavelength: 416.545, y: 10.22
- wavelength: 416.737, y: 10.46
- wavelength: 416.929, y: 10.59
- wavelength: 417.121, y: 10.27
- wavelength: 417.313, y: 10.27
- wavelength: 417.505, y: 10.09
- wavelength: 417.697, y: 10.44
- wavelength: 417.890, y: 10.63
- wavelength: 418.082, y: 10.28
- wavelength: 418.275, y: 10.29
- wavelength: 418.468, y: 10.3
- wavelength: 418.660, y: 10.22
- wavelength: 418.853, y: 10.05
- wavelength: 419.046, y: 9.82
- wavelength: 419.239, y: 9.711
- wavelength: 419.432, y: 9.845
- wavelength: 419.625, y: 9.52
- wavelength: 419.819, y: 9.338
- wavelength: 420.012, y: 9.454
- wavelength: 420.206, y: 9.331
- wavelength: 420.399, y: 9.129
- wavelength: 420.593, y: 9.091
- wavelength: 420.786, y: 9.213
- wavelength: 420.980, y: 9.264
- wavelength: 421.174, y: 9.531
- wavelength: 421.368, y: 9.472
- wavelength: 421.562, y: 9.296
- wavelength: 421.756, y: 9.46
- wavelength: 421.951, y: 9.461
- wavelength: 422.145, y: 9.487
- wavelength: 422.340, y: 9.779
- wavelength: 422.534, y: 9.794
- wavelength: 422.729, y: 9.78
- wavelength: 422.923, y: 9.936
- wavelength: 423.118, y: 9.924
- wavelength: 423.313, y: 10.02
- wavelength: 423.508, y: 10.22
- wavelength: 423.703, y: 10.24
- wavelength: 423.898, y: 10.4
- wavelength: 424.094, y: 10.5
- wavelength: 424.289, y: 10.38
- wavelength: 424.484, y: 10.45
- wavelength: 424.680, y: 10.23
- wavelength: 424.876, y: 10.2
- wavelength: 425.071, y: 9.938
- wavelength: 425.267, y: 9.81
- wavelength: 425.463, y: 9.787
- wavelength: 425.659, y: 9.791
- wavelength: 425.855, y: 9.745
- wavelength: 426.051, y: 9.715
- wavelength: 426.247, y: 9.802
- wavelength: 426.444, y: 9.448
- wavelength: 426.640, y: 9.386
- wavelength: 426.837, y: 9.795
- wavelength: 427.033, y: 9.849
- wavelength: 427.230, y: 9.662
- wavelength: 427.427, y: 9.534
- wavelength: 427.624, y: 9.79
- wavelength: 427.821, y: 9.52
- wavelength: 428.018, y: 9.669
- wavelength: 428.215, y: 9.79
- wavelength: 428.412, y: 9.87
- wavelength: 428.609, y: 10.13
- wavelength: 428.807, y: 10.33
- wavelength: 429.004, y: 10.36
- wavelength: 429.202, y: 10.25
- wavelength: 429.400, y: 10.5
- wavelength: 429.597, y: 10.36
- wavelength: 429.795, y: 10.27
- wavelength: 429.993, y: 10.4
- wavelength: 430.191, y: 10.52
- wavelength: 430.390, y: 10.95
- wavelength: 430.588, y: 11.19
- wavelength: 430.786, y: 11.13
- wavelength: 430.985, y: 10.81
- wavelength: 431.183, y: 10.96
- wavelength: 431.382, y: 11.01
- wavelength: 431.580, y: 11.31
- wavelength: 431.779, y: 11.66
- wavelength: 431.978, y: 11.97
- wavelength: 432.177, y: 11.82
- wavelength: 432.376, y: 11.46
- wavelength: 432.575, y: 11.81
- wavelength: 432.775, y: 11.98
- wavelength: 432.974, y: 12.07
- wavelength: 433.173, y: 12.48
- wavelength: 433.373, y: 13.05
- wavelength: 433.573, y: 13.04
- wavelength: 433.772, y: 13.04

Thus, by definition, 1.00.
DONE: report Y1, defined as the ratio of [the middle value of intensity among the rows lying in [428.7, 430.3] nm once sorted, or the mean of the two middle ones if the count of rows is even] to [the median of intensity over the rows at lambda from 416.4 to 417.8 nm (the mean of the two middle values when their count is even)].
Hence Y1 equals 1.01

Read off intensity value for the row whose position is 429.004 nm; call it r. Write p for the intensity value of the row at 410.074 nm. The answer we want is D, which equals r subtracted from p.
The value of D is 1.3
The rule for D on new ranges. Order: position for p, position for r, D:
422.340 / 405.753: -0.6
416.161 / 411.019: -1.6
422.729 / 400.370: -0.8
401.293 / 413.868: 0.0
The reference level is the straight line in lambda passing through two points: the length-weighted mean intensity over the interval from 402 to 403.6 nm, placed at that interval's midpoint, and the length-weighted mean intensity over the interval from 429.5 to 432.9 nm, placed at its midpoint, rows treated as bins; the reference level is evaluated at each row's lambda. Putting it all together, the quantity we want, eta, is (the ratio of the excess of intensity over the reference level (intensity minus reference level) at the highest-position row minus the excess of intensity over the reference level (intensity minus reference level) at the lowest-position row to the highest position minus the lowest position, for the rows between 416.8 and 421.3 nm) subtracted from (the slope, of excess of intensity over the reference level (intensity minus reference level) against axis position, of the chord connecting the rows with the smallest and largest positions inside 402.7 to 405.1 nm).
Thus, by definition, 0.1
